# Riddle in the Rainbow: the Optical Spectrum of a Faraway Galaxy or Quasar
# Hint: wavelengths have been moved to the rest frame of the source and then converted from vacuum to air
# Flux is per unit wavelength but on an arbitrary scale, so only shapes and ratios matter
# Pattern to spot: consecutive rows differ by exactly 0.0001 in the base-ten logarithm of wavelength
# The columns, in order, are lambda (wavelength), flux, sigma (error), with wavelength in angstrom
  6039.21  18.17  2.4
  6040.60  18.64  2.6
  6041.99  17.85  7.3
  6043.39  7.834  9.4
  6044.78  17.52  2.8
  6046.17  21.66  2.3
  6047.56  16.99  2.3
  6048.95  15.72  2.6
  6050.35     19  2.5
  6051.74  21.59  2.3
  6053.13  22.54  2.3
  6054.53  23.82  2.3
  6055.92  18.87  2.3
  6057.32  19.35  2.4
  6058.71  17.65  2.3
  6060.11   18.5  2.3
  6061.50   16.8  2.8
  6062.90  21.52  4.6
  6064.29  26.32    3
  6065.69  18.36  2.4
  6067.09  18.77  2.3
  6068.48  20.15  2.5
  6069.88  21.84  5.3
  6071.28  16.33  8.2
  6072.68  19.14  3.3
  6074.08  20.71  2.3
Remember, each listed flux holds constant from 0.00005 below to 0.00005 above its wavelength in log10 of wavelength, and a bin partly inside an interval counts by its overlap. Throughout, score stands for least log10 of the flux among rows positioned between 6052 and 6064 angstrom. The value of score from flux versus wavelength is 1.23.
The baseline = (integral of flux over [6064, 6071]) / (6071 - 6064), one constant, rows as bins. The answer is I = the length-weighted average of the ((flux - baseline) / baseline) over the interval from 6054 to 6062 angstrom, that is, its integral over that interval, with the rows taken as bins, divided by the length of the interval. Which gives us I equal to -0.07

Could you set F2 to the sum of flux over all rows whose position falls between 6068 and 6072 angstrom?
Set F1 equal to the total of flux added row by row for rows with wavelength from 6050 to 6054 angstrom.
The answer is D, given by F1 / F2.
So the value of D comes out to 1.08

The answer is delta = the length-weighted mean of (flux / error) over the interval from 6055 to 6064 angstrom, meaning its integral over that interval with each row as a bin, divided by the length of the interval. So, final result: 7.3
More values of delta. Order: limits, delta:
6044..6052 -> 7.5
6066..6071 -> 6.4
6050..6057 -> 9.1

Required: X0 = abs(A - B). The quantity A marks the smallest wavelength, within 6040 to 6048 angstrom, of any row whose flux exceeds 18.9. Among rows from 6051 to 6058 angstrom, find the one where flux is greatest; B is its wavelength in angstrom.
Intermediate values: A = 6046.17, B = 6054.53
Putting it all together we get 8.4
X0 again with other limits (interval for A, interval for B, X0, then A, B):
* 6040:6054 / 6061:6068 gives 18.1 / 6046.17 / 6064.29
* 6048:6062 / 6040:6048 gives 4.2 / 6050.35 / 6046.17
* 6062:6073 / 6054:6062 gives 8.4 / 6062.90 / 6054.53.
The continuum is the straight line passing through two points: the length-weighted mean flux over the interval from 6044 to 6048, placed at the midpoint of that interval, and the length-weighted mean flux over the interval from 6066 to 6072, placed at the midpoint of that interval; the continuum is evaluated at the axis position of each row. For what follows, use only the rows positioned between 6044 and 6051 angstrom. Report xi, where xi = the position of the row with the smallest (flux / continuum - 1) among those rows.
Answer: 6048.95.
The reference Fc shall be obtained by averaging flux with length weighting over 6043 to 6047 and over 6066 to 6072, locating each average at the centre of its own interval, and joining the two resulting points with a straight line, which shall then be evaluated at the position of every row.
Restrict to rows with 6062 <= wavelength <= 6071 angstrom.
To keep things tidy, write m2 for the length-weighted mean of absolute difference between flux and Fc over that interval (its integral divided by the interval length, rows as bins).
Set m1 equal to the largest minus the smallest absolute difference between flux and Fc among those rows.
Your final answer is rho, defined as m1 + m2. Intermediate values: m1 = 7.5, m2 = 2.49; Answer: 10.0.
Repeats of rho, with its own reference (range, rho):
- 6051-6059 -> 9.3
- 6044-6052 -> 7.2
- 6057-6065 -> 9.8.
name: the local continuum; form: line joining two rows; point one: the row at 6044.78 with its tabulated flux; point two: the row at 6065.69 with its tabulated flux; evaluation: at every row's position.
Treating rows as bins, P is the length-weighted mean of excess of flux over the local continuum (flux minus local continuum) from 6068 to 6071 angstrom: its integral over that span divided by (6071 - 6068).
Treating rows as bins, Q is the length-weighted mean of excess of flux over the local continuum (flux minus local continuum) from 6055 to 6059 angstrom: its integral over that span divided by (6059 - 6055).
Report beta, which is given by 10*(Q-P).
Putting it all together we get -9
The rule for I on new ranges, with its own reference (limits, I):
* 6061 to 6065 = 0.06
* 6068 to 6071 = 0.00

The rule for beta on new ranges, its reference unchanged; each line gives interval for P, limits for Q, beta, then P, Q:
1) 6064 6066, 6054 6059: -20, 4.0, 2.0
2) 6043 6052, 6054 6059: 23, -0.3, 2.0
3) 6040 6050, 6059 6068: 25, -0.9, 1.7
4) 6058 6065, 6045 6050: -15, 2.0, 0.5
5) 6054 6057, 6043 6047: -42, 3.0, -1.2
